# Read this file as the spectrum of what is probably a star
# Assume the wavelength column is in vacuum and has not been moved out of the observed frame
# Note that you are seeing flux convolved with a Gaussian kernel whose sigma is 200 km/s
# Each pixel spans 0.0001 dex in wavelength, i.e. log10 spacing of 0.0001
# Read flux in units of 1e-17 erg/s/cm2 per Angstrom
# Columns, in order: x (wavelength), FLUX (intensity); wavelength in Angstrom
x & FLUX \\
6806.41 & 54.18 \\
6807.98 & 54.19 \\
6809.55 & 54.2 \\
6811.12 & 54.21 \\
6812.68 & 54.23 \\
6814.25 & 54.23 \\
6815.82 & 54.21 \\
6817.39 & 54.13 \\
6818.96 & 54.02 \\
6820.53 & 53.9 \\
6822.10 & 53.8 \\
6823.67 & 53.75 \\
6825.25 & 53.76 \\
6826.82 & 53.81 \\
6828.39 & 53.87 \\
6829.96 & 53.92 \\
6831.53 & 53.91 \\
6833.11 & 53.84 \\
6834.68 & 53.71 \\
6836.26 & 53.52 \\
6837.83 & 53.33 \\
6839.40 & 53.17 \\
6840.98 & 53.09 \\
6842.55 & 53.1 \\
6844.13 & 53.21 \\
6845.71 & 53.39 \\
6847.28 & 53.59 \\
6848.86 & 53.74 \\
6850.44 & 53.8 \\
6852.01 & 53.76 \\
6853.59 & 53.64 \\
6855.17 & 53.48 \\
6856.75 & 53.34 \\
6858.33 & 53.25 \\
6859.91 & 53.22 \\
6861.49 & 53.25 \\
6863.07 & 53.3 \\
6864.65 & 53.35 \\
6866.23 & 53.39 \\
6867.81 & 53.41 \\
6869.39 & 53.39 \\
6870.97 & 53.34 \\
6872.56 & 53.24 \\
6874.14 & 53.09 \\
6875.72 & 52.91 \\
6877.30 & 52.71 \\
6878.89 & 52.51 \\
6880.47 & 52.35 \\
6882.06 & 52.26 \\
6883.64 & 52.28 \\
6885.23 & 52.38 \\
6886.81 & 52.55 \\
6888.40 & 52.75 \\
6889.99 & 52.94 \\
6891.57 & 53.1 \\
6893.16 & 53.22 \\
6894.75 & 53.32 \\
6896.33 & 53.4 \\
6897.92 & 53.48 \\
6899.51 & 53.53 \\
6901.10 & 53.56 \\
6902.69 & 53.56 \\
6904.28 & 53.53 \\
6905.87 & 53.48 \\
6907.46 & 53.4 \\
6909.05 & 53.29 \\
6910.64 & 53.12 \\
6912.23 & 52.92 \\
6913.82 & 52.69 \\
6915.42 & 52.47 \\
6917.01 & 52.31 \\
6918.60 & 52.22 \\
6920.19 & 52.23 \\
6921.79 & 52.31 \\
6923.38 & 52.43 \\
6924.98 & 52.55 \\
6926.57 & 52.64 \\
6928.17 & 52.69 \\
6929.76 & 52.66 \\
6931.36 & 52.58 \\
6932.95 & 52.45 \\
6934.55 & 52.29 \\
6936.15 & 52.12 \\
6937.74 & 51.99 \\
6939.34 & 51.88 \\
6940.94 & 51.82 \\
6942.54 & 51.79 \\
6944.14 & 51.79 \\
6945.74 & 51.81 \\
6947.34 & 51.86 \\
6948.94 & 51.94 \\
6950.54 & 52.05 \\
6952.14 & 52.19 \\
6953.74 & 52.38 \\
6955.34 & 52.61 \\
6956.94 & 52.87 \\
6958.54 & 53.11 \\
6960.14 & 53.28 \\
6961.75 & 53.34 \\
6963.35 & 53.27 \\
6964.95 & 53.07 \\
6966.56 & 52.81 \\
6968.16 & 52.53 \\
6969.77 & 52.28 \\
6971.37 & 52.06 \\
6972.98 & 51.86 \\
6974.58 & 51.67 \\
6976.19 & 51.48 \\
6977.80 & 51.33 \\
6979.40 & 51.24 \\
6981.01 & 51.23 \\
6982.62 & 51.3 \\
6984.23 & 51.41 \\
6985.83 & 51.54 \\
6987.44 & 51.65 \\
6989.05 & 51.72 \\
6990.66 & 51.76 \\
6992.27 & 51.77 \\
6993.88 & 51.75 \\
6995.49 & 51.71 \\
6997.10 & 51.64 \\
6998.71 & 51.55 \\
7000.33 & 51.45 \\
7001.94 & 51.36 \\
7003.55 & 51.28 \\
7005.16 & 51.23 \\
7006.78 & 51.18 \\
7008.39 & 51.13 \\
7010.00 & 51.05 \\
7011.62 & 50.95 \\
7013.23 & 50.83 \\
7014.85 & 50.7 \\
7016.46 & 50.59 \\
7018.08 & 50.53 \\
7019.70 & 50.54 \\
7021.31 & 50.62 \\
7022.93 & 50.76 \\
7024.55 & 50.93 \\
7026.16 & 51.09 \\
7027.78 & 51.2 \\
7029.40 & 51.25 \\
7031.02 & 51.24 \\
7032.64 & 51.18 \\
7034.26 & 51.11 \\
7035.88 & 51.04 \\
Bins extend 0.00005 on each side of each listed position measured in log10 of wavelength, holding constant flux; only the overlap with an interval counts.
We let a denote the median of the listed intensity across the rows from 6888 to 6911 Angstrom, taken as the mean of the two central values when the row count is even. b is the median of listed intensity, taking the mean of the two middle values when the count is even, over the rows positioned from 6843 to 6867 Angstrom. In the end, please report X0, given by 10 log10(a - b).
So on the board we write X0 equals -20.0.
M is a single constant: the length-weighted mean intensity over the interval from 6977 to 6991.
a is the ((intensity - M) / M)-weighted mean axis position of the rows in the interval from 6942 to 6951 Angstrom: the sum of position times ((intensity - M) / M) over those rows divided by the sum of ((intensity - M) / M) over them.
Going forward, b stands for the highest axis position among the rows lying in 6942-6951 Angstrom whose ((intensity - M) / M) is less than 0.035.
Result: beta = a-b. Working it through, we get -3.4 Angstrom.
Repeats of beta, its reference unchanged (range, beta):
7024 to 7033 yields -4.8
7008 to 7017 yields -3.2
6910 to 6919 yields -4.7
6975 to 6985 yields -3.6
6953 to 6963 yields -0.2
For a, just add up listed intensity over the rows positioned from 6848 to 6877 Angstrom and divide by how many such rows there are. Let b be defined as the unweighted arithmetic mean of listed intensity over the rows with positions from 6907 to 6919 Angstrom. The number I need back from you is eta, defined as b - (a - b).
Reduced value 52.2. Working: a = 53.4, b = 52.8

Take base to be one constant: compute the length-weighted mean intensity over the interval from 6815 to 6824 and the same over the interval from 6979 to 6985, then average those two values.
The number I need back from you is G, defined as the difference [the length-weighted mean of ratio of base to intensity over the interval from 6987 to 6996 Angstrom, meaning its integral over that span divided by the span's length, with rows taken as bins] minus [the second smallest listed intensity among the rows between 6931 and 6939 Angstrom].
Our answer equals -51.1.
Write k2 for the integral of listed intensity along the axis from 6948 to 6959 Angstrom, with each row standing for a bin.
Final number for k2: 577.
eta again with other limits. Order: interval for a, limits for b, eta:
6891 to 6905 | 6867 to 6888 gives 52.2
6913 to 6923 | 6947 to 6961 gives 52.6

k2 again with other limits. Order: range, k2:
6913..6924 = 576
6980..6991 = 566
